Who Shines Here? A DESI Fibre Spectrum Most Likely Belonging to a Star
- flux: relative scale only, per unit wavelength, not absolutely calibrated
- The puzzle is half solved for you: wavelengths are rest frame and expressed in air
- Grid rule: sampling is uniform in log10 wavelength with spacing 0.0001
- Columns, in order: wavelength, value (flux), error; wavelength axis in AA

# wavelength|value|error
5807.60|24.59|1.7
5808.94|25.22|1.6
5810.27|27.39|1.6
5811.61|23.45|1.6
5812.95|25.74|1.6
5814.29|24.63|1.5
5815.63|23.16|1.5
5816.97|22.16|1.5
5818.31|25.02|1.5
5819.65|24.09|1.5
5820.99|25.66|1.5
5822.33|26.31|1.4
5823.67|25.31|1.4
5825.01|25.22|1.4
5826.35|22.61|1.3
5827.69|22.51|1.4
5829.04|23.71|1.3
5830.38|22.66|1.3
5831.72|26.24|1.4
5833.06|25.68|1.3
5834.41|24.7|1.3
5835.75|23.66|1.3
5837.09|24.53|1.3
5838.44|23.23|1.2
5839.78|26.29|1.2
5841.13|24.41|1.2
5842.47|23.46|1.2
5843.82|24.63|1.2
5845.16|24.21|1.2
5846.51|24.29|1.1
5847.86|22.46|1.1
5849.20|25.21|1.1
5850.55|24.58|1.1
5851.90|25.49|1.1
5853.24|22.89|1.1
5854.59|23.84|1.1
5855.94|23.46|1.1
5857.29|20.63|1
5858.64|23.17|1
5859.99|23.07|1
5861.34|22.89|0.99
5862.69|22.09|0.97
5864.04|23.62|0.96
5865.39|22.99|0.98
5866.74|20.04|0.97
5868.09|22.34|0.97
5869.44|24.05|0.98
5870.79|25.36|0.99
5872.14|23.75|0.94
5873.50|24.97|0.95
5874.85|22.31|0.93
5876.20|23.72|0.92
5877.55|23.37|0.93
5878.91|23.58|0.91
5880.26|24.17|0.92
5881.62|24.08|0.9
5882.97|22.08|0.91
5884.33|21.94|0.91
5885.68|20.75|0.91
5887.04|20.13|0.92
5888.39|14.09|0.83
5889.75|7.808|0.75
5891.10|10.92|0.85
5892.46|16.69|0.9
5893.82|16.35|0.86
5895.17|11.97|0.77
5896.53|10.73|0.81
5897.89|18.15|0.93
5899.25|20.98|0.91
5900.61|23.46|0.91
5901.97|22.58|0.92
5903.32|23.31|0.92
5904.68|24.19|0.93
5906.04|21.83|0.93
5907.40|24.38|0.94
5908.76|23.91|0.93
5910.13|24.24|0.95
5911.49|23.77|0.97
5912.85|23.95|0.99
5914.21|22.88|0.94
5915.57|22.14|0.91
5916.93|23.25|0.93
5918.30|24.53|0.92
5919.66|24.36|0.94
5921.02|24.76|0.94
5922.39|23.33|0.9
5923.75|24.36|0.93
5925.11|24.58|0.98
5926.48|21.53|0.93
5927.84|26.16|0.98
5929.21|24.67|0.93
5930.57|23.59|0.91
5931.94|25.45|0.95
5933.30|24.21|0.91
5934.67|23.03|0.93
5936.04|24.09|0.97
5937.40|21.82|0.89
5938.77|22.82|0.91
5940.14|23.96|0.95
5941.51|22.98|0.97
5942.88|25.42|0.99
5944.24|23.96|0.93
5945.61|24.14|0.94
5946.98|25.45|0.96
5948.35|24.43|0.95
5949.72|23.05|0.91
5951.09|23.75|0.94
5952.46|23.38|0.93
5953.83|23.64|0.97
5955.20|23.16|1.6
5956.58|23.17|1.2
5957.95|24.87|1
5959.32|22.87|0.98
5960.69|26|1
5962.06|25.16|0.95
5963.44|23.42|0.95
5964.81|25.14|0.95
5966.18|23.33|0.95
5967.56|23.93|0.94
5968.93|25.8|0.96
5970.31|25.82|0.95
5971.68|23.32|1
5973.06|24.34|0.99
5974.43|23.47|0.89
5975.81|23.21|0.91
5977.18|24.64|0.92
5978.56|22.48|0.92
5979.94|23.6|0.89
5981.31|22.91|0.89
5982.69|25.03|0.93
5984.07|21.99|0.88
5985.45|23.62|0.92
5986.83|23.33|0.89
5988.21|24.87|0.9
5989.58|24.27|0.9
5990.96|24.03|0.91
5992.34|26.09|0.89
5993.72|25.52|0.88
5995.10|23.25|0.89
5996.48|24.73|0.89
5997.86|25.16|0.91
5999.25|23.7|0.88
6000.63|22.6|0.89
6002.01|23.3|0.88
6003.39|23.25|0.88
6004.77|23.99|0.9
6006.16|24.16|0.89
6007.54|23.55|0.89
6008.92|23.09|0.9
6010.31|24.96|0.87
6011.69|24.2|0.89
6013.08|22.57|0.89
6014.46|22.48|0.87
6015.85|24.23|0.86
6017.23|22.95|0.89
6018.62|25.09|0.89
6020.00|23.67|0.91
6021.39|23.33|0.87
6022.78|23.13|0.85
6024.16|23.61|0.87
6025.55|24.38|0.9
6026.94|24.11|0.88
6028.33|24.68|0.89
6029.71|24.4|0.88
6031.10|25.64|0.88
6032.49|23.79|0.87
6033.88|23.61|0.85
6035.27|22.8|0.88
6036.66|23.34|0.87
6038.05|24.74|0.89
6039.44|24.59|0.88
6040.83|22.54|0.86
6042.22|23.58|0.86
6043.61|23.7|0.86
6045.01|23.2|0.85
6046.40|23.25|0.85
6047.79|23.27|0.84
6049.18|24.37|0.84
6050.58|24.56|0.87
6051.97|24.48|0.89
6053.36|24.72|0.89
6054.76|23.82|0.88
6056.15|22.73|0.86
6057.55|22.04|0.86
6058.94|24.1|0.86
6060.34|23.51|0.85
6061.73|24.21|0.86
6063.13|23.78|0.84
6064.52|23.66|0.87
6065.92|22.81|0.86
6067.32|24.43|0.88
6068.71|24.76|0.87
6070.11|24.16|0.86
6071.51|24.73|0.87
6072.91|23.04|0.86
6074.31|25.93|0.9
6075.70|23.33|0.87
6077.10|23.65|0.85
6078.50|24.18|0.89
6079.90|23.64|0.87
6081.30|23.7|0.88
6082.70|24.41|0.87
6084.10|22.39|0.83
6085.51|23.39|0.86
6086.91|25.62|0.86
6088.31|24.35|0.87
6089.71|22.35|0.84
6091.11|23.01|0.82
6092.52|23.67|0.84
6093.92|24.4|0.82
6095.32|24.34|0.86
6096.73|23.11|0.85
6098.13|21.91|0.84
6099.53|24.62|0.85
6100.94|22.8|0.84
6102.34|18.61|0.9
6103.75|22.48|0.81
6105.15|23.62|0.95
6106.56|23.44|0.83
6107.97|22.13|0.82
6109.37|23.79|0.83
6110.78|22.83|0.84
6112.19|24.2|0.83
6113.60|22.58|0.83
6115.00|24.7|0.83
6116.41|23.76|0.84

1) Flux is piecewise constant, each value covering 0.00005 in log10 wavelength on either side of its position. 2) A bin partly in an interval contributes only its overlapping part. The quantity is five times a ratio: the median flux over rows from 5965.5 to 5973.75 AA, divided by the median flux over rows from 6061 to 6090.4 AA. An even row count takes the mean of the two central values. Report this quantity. 5.07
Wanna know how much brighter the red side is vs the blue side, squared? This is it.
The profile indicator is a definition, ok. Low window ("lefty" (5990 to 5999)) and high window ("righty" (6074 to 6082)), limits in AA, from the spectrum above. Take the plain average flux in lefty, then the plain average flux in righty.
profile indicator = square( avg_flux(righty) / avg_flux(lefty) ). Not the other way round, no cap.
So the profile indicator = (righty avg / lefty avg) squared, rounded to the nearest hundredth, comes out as 0.94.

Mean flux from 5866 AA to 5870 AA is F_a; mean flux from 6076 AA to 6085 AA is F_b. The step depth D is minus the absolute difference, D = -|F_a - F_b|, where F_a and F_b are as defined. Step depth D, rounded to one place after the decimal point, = -1.5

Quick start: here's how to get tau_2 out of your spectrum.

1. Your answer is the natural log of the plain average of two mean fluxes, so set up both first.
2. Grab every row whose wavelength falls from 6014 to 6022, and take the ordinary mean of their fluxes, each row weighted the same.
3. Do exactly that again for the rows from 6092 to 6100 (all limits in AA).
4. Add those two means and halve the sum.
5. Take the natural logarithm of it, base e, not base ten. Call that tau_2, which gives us 3.16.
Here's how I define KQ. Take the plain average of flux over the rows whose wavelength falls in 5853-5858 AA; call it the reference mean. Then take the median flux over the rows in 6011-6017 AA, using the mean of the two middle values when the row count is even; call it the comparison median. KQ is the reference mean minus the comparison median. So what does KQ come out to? -0.7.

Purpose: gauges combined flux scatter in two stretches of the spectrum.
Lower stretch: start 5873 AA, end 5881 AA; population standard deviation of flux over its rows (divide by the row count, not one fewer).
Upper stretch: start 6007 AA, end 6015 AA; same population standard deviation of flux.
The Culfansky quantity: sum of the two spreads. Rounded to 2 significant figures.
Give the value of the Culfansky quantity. 1.7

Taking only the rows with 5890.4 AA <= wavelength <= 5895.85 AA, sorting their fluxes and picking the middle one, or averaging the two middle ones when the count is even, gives 14.2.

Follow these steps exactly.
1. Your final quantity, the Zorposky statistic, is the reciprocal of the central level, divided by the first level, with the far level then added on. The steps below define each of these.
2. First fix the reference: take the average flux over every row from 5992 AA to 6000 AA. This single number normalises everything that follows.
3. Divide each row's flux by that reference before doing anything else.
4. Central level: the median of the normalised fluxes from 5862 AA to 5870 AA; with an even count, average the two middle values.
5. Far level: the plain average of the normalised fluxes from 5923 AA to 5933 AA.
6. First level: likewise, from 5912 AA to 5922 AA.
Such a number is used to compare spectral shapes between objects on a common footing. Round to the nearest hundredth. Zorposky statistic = 2.12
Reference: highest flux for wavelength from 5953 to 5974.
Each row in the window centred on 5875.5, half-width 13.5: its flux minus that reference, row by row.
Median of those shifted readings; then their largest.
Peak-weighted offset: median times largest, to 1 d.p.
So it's 1.8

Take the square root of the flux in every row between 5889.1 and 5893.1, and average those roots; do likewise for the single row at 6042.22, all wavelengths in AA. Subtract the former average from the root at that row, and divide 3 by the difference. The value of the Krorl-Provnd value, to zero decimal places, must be 2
